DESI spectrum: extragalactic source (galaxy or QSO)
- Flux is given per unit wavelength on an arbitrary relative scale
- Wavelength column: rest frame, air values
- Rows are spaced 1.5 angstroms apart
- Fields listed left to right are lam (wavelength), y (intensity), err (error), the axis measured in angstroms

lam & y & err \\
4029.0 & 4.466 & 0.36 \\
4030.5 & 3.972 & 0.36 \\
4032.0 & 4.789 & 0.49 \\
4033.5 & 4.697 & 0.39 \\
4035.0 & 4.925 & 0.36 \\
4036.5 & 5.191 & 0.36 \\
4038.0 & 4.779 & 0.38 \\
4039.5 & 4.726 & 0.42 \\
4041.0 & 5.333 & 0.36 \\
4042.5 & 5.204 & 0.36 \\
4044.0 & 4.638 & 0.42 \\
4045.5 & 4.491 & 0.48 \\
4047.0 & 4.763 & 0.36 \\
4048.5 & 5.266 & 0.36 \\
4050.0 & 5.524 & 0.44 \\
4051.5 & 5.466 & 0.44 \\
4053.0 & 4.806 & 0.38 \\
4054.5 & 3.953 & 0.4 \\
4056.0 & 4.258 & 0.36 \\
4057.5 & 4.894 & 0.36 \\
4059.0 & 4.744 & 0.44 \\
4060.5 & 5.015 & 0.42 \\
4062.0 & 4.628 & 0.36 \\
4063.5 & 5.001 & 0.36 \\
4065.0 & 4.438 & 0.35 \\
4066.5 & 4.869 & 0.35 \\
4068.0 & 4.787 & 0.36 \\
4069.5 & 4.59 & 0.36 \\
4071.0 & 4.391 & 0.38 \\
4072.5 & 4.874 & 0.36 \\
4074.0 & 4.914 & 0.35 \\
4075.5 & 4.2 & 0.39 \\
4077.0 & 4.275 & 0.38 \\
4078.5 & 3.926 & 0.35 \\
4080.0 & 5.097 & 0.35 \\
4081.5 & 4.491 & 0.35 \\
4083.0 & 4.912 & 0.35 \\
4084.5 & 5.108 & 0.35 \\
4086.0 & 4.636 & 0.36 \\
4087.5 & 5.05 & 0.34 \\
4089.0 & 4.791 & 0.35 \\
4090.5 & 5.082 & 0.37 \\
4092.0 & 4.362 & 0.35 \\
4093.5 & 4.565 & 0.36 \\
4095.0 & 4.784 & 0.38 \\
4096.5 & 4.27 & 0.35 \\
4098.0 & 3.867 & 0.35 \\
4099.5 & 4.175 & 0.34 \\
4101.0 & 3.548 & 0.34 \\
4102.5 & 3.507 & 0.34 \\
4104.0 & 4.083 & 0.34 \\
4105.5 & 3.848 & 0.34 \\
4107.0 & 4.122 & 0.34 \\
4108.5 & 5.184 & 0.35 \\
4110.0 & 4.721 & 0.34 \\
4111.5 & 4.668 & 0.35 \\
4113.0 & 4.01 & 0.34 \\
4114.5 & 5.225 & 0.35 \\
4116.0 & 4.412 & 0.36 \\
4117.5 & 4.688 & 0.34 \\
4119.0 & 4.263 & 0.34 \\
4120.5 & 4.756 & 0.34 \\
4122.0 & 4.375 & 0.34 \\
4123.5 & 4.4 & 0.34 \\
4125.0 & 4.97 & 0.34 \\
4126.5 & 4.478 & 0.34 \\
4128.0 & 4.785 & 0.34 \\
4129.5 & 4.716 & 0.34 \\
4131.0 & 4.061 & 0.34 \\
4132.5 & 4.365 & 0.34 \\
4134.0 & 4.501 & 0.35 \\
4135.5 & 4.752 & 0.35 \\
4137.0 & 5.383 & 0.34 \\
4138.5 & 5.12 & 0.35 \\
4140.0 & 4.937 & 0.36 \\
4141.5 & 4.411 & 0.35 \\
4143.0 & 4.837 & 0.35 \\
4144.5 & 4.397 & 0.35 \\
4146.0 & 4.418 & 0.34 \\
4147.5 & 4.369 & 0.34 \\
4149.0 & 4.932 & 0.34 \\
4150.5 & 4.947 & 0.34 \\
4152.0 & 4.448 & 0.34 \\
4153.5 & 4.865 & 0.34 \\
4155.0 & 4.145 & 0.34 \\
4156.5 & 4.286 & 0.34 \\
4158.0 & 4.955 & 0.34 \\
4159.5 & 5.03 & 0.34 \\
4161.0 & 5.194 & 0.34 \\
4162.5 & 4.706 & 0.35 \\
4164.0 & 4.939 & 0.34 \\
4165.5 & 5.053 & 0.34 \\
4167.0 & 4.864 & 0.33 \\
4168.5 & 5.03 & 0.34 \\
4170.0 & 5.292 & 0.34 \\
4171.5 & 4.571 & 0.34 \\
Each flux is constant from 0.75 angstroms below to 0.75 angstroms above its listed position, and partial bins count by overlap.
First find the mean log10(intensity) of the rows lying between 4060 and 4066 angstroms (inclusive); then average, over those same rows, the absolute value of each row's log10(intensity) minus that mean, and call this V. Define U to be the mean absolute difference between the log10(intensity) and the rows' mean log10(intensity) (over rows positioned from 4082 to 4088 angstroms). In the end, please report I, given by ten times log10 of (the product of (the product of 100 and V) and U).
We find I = -15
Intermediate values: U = 0.0135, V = 0.0217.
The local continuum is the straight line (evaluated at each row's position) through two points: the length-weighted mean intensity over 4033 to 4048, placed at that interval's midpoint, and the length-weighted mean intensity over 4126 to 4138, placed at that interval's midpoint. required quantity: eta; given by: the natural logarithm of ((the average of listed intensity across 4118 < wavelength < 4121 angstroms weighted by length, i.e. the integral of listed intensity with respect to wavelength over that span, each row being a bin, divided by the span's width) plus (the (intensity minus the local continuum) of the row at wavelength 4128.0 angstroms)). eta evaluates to 1.53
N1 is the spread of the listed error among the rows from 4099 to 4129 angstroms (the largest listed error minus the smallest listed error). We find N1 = 0.020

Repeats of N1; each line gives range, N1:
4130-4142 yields 0.020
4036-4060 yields 0.120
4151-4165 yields 0.010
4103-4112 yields 0.010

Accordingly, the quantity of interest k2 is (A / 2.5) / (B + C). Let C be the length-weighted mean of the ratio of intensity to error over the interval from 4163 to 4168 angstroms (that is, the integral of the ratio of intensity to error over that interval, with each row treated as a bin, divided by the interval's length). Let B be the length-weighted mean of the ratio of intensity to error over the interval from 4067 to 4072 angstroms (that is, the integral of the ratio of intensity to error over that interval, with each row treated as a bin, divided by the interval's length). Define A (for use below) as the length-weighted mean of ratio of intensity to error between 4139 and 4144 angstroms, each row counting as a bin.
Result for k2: 0.196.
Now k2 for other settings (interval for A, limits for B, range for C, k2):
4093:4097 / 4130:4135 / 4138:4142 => 0.190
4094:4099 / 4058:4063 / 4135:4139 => 0.179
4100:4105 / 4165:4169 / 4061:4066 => 0.158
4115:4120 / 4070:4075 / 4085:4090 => 0.195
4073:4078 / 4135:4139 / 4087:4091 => 0.167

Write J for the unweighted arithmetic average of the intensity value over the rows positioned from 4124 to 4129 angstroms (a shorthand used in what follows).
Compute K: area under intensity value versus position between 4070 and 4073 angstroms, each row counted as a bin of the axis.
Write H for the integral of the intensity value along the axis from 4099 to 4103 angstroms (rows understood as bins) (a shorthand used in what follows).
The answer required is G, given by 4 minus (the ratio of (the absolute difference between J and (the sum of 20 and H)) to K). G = 1.8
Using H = 15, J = 4.7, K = 14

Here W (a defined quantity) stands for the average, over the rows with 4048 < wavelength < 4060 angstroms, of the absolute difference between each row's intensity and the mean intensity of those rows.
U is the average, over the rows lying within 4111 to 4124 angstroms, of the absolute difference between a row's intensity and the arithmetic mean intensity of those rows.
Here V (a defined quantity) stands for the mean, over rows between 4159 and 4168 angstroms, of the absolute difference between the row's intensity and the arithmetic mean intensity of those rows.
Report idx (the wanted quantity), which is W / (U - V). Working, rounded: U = 0.27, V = 0.13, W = 0.42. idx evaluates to 3.0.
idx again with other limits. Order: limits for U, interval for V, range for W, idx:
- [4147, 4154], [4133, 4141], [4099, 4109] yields -50.4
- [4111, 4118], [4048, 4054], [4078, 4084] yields 4.9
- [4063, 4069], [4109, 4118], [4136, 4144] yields -2.4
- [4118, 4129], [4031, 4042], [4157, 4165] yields 4.3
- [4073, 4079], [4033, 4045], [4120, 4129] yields 3.3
